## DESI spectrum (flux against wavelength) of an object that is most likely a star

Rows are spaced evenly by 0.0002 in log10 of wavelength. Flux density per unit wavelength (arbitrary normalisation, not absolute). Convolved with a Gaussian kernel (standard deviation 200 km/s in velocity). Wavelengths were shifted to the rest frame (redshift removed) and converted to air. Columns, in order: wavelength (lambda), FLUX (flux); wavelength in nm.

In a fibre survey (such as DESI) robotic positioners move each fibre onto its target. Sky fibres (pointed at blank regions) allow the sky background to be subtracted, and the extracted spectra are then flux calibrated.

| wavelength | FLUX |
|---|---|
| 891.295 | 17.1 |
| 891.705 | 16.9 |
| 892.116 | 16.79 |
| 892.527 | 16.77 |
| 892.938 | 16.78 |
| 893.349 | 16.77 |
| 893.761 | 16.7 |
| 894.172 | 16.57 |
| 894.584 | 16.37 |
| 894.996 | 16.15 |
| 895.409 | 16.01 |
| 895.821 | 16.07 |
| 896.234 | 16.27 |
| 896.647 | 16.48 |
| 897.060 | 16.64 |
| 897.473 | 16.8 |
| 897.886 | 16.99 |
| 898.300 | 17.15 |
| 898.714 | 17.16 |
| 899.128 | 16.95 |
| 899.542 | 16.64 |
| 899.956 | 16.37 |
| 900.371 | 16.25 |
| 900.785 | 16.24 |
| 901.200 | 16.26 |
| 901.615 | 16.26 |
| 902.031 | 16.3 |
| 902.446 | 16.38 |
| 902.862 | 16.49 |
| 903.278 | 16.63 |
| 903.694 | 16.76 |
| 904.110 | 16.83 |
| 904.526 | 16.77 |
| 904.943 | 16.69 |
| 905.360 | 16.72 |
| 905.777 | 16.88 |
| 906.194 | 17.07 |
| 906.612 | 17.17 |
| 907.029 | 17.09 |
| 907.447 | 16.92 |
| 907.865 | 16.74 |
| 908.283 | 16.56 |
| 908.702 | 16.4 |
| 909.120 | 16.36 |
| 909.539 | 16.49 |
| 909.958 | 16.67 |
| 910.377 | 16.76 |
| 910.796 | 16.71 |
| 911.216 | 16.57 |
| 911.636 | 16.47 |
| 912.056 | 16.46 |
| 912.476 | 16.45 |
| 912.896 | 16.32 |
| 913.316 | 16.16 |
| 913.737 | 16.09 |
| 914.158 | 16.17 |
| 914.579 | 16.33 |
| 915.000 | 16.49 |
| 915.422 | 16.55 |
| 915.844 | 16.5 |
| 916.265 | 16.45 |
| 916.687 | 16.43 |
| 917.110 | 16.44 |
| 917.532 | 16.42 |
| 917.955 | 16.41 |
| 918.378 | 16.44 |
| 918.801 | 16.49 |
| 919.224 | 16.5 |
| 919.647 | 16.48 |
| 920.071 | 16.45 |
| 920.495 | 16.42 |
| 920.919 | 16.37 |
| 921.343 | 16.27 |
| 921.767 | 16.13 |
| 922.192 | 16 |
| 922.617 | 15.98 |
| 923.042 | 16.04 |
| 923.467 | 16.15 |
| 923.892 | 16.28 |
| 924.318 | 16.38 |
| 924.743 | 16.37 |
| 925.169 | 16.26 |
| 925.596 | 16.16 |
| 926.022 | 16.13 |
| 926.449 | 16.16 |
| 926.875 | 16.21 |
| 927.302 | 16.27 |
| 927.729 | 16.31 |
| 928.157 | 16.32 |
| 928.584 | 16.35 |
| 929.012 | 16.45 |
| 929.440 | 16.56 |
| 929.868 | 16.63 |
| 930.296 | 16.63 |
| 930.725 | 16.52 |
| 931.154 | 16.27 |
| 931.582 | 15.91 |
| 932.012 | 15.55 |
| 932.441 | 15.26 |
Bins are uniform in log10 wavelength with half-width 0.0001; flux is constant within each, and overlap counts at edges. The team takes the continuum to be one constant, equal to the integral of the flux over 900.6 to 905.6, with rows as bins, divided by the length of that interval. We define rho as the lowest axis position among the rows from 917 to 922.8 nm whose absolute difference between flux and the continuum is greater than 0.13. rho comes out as 920.919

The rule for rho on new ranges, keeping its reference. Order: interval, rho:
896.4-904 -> 897.473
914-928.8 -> 914.158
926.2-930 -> 926.449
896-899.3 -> 896.234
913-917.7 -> 913.316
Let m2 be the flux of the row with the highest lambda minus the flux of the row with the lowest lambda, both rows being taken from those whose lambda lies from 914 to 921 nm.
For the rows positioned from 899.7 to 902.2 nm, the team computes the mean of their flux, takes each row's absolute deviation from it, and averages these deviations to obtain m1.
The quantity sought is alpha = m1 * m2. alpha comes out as 0.007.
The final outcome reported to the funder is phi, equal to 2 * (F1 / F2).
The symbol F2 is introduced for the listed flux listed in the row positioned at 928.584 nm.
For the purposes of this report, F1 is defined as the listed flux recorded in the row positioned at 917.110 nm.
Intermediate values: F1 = 16.44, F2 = 16.35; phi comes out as 2.01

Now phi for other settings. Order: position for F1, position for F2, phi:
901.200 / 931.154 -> 2.00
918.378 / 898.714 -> 1.92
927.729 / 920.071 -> 1.98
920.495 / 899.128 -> 1.94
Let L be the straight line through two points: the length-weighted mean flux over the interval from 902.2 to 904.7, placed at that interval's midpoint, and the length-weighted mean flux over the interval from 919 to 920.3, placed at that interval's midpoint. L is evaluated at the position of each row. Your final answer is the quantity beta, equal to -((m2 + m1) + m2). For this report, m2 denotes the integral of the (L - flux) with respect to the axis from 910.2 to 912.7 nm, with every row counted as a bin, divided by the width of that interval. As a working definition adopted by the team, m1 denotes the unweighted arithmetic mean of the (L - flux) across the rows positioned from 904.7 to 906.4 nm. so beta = 0.2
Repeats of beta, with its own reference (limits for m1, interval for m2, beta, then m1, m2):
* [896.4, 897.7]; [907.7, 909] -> -0.2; 0.07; 0.05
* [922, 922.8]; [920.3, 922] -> -0.8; 0.46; 0.17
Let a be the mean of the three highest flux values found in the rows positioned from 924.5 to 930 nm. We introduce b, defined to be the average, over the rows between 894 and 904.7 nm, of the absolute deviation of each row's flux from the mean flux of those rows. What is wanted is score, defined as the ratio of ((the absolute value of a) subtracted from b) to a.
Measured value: -0.984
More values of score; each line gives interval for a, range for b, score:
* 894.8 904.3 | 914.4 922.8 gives -0.993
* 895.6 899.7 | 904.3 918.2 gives -0.988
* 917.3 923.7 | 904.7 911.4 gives -0.989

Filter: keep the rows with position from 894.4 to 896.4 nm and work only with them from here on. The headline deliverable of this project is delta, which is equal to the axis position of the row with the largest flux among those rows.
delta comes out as 894.584 nm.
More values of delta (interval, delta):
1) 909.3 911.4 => 910.377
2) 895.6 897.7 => 897.473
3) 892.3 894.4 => 892.938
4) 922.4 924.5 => 924.318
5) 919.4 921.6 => 919.647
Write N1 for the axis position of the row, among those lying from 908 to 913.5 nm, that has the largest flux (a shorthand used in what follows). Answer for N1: 910.377 nm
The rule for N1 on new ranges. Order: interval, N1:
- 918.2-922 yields 919.224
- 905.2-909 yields 906.612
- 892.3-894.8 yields 892.938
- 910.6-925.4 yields 910.796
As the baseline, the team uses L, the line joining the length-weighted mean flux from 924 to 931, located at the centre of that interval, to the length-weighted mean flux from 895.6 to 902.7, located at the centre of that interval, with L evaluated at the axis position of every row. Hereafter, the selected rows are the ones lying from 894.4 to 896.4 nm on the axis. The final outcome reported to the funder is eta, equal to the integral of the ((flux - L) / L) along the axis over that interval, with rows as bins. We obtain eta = -0.05 nm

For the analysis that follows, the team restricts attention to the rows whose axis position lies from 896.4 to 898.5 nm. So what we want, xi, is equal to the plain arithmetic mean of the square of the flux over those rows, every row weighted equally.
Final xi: 283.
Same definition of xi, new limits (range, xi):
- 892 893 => 282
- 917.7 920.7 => 271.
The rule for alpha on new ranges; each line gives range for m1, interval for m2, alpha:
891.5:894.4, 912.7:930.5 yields 0.021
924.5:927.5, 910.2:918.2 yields -0.023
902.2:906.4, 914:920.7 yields 0.035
